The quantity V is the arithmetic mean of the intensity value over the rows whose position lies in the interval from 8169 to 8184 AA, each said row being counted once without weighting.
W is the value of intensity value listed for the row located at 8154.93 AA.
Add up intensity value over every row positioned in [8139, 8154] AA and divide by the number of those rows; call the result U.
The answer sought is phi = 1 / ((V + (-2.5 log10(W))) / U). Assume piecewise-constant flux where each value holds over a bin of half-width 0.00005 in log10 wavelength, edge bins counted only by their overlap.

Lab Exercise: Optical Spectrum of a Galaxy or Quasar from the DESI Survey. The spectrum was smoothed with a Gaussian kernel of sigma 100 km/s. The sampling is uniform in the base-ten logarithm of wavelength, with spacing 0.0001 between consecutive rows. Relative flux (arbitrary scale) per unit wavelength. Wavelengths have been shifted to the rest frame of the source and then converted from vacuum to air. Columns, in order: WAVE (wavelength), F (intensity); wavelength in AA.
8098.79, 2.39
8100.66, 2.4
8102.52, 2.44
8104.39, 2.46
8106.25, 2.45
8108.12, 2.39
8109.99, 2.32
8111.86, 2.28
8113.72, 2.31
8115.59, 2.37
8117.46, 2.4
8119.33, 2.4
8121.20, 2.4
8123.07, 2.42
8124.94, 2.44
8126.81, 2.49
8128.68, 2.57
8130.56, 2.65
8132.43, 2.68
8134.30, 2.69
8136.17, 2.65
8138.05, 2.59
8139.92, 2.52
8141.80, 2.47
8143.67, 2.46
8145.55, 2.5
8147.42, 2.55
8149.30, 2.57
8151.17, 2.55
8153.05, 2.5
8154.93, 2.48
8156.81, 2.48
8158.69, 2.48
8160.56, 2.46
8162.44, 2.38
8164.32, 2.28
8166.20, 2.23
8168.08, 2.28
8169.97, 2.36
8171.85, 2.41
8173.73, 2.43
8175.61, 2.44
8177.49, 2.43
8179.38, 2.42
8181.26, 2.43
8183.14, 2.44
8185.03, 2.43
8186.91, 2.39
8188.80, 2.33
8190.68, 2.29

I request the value 1.75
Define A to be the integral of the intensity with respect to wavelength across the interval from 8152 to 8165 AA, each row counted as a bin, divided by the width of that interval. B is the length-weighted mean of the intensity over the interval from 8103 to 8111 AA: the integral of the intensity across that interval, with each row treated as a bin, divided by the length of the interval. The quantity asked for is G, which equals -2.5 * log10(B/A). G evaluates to 0.02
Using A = 2.44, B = 2.40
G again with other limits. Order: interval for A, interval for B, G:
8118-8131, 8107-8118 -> 0.06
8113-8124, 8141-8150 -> -0.06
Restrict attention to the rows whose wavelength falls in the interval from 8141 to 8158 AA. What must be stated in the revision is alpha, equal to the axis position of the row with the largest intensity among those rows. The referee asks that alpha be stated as 8149.30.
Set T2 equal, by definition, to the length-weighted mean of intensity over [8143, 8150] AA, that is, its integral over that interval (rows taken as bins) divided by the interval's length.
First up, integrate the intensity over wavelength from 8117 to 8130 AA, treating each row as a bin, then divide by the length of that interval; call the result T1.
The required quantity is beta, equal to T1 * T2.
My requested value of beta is 6.2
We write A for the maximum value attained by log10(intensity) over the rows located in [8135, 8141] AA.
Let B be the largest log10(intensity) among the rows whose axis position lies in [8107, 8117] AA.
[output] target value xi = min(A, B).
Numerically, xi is 0.378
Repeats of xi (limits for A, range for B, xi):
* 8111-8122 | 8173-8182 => 0.380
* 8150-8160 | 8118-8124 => 0.384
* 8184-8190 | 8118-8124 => 0.384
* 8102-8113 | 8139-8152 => 0.391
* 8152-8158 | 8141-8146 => 0.398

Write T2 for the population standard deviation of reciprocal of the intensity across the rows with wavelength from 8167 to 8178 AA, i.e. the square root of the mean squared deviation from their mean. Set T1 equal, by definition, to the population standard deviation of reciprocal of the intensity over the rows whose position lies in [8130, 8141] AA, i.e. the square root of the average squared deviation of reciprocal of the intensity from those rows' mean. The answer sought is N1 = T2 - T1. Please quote 0.001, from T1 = 0.009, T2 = 0.0101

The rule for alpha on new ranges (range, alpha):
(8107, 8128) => 8126.81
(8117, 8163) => 8134.30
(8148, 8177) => 8149.30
